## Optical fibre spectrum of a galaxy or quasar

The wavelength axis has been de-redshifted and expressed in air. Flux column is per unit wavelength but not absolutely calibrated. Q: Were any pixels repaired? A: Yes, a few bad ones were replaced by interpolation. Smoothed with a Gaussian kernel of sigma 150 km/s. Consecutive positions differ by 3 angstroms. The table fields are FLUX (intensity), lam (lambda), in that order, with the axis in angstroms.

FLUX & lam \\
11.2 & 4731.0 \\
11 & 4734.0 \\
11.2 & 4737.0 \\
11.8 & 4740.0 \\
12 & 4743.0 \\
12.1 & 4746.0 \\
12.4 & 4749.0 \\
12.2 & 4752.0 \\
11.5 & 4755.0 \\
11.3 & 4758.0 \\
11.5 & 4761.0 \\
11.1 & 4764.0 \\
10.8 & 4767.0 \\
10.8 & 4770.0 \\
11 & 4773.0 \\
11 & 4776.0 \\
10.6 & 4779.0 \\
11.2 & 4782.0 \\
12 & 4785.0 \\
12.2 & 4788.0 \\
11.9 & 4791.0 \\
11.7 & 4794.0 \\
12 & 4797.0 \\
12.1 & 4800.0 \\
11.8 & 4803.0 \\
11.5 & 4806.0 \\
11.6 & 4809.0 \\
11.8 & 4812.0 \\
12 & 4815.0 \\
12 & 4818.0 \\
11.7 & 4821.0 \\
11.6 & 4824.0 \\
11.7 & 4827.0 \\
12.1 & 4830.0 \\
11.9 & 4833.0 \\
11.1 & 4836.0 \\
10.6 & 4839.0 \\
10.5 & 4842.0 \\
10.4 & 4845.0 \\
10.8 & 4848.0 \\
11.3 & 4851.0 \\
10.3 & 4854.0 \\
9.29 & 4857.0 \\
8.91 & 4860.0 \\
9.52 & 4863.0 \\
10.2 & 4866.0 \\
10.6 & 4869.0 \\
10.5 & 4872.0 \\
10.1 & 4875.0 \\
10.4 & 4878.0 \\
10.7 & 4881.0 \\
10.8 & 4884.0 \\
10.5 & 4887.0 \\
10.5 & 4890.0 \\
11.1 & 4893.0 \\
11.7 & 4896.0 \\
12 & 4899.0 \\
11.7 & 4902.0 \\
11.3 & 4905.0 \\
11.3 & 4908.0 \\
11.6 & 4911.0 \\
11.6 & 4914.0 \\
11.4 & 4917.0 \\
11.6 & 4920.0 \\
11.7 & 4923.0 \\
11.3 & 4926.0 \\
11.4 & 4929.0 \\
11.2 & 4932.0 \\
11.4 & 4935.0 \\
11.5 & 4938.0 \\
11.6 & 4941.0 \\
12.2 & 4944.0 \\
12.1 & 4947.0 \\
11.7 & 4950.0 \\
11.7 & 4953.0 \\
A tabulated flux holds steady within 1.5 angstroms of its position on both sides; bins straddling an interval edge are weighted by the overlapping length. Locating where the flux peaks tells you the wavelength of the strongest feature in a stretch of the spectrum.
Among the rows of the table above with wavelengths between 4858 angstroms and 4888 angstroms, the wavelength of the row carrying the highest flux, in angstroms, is 4884.0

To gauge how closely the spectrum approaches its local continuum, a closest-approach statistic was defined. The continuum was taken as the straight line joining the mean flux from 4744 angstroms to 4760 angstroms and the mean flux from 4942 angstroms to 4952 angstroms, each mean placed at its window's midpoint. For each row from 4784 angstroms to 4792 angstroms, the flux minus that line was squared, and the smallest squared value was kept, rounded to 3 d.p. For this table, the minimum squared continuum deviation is 0.000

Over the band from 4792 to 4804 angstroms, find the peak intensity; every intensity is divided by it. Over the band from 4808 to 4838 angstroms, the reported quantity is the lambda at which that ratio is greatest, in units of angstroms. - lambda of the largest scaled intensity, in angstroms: 4830.0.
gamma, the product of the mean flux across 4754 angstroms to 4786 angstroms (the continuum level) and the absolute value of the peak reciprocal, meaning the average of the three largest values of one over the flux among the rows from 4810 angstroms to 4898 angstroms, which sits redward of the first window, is 1.21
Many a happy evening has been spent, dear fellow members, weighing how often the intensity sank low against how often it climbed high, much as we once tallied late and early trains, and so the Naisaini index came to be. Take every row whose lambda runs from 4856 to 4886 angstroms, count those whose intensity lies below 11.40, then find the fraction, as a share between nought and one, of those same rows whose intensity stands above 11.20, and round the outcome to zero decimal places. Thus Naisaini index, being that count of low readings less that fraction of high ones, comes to 10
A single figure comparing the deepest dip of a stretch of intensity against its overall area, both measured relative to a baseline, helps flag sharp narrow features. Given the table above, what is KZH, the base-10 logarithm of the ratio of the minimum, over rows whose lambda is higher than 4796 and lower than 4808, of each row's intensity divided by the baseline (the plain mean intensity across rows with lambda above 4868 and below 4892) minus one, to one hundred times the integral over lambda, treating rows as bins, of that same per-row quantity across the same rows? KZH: -3.21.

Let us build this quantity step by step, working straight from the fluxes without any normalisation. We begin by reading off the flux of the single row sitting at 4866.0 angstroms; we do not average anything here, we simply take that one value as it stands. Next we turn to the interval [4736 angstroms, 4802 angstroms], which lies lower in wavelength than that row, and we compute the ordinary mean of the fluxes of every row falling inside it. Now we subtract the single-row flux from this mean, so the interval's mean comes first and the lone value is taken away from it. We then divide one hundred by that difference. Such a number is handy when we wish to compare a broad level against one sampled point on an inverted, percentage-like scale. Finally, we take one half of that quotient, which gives 37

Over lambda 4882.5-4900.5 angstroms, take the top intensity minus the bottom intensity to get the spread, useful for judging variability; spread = 1.5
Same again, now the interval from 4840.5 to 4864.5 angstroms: 2.4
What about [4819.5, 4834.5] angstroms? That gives 0.5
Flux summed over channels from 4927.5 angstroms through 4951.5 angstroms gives 93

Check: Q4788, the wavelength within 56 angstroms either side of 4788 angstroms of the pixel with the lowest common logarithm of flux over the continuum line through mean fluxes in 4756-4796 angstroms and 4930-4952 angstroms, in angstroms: 4842.0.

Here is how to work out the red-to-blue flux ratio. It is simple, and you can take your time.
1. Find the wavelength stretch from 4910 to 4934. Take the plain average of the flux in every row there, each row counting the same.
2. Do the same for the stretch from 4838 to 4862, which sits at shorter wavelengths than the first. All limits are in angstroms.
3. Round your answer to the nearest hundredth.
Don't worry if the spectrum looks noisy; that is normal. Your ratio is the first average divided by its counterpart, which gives 1.12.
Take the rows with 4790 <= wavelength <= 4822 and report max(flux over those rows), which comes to 12.1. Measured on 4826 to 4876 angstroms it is 12.1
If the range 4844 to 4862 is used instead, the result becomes 11.3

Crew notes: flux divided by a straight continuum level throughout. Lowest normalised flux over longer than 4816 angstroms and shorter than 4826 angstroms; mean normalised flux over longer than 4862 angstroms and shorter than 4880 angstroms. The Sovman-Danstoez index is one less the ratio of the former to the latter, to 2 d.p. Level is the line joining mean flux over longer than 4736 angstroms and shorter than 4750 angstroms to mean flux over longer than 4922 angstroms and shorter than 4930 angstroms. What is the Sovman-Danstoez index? -0.12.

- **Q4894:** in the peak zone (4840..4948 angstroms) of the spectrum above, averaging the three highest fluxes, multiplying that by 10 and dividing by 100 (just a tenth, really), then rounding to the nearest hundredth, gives 1.21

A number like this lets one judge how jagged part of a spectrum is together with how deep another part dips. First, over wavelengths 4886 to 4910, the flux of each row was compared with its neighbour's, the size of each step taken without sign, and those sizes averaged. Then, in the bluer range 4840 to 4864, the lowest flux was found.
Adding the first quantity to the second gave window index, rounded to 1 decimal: 9.2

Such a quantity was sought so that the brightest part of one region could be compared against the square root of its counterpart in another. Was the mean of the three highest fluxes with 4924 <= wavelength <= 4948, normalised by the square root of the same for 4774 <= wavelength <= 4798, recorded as 3.44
